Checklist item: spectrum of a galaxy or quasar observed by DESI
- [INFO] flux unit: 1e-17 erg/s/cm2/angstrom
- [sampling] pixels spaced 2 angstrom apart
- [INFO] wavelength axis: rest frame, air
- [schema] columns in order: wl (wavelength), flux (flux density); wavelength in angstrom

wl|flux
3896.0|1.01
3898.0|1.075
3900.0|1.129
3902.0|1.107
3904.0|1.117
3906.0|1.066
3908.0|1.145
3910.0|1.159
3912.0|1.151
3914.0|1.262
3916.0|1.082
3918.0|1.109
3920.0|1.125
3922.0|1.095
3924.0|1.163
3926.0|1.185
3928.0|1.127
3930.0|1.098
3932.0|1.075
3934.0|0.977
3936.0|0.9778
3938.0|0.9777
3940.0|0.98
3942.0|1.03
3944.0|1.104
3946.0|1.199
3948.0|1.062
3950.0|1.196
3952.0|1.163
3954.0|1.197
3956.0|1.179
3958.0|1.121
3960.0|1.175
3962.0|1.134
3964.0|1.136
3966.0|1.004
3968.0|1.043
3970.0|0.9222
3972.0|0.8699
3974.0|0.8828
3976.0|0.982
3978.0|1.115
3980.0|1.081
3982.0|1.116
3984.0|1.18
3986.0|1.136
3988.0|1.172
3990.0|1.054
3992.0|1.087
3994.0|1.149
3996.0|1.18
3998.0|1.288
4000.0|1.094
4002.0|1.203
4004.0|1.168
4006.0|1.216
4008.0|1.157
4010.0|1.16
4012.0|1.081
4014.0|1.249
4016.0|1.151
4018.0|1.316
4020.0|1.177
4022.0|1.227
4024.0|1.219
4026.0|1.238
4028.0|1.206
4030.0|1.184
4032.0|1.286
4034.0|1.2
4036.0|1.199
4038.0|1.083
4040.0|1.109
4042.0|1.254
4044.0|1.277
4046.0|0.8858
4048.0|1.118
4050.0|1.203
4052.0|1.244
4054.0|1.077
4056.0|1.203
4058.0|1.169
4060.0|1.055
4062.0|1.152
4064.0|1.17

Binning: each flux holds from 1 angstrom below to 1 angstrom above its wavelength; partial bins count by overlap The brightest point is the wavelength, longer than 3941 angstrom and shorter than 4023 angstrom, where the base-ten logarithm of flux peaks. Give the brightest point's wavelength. 4018.0 angstrom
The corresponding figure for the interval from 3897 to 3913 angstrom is 3910.0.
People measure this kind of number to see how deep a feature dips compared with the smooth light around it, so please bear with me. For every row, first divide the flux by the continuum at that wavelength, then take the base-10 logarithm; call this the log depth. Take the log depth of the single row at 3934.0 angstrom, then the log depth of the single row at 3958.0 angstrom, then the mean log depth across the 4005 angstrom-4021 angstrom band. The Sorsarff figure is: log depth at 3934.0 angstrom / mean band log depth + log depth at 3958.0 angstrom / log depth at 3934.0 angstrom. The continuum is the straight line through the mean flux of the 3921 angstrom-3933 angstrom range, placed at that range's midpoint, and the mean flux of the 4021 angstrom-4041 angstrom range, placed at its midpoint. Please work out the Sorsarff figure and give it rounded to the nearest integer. -45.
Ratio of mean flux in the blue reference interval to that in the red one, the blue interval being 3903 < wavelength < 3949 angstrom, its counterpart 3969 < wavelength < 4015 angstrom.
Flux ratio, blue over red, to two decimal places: 0.99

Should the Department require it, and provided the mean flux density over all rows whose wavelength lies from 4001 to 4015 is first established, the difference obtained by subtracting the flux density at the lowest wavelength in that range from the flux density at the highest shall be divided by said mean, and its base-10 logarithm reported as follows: -1.41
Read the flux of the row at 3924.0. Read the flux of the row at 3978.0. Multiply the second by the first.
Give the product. 1.30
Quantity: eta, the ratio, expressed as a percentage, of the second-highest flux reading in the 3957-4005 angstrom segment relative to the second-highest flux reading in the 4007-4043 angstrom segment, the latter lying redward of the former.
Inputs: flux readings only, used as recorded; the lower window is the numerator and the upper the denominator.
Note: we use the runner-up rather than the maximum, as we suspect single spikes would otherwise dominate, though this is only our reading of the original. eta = 93.5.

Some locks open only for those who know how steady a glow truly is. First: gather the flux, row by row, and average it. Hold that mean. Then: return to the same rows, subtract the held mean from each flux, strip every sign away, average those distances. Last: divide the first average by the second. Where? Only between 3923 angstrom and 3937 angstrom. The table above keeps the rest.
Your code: 17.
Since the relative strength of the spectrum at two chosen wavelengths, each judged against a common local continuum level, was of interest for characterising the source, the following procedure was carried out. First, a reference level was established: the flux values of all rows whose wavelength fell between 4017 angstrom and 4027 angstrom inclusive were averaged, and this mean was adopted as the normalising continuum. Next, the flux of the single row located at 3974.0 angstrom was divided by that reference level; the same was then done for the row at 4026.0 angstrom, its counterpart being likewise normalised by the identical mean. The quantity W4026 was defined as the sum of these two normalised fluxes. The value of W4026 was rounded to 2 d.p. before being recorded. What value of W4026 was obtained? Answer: 1.72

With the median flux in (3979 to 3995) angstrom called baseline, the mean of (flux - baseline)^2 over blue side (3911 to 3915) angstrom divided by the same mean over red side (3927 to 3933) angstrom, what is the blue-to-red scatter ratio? 8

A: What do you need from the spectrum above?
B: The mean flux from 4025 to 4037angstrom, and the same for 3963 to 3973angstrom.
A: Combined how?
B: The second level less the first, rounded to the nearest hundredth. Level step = -0.22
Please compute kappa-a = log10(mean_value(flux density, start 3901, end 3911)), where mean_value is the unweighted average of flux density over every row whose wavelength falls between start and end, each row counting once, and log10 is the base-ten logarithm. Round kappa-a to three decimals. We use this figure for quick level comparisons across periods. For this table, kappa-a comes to 0.049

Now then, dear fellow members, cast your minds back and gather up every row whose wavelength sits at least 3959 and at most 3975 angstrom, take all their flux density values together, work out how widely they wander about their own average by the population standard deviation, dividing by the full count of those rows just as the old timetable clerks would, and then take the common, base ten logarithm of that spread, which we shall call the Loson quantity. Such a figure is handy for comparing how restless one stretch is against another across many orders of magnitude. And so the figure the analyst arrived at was -0.95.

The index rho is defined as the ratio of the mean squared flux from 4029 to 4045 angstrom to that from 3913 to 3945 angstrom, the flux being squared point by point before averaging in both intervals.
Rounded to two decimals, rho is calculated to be 1.22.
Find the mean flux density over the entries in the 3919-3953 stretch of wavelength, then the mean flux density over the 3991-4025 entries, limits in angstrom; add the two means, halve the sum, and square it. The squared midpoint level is 1.29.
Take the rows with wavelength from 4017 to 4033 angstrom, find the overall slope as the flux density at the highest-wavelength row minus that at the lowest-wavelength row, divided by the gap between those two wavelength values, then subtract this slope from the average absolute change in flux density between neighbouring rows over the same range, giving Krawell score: 0.055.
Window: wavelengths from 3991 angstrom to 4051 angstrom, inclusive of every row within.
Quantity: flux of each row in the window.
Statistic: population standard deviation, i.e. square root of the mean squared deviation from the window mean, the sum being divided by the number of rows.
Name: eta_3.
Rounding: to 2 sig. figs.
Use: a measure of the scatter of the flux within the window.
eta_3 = 0.083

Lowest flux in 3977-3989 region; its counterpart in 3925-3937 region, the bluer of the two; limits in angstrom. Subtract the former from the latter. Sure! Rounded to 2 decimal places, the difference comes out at -0.10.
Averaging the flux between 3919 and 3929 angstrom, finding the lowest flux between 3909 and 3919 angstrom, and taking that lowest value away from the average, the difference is 0.057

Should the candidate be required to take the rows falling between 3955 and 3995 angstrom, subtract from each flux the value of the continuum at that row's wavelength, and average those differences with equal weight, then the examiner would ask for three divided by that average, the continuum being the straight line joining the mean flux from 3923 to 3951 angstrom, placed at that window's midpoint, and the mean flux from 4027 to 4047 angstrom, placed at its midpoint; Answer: -79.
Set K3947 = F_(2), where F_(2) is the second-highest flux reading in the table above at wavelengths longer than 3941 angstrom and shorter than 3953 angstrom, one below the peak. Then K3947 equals 1.196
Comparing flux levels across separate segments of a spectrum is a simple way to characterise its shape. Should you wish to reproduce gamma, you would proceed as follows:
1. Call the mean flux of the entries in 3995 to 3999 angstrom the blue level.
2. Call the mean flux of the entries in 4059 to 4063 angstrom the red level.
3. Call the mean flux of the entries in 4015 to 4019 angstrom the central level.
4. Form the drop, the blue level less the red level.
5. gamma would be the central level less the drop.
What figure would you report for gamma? 1.10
